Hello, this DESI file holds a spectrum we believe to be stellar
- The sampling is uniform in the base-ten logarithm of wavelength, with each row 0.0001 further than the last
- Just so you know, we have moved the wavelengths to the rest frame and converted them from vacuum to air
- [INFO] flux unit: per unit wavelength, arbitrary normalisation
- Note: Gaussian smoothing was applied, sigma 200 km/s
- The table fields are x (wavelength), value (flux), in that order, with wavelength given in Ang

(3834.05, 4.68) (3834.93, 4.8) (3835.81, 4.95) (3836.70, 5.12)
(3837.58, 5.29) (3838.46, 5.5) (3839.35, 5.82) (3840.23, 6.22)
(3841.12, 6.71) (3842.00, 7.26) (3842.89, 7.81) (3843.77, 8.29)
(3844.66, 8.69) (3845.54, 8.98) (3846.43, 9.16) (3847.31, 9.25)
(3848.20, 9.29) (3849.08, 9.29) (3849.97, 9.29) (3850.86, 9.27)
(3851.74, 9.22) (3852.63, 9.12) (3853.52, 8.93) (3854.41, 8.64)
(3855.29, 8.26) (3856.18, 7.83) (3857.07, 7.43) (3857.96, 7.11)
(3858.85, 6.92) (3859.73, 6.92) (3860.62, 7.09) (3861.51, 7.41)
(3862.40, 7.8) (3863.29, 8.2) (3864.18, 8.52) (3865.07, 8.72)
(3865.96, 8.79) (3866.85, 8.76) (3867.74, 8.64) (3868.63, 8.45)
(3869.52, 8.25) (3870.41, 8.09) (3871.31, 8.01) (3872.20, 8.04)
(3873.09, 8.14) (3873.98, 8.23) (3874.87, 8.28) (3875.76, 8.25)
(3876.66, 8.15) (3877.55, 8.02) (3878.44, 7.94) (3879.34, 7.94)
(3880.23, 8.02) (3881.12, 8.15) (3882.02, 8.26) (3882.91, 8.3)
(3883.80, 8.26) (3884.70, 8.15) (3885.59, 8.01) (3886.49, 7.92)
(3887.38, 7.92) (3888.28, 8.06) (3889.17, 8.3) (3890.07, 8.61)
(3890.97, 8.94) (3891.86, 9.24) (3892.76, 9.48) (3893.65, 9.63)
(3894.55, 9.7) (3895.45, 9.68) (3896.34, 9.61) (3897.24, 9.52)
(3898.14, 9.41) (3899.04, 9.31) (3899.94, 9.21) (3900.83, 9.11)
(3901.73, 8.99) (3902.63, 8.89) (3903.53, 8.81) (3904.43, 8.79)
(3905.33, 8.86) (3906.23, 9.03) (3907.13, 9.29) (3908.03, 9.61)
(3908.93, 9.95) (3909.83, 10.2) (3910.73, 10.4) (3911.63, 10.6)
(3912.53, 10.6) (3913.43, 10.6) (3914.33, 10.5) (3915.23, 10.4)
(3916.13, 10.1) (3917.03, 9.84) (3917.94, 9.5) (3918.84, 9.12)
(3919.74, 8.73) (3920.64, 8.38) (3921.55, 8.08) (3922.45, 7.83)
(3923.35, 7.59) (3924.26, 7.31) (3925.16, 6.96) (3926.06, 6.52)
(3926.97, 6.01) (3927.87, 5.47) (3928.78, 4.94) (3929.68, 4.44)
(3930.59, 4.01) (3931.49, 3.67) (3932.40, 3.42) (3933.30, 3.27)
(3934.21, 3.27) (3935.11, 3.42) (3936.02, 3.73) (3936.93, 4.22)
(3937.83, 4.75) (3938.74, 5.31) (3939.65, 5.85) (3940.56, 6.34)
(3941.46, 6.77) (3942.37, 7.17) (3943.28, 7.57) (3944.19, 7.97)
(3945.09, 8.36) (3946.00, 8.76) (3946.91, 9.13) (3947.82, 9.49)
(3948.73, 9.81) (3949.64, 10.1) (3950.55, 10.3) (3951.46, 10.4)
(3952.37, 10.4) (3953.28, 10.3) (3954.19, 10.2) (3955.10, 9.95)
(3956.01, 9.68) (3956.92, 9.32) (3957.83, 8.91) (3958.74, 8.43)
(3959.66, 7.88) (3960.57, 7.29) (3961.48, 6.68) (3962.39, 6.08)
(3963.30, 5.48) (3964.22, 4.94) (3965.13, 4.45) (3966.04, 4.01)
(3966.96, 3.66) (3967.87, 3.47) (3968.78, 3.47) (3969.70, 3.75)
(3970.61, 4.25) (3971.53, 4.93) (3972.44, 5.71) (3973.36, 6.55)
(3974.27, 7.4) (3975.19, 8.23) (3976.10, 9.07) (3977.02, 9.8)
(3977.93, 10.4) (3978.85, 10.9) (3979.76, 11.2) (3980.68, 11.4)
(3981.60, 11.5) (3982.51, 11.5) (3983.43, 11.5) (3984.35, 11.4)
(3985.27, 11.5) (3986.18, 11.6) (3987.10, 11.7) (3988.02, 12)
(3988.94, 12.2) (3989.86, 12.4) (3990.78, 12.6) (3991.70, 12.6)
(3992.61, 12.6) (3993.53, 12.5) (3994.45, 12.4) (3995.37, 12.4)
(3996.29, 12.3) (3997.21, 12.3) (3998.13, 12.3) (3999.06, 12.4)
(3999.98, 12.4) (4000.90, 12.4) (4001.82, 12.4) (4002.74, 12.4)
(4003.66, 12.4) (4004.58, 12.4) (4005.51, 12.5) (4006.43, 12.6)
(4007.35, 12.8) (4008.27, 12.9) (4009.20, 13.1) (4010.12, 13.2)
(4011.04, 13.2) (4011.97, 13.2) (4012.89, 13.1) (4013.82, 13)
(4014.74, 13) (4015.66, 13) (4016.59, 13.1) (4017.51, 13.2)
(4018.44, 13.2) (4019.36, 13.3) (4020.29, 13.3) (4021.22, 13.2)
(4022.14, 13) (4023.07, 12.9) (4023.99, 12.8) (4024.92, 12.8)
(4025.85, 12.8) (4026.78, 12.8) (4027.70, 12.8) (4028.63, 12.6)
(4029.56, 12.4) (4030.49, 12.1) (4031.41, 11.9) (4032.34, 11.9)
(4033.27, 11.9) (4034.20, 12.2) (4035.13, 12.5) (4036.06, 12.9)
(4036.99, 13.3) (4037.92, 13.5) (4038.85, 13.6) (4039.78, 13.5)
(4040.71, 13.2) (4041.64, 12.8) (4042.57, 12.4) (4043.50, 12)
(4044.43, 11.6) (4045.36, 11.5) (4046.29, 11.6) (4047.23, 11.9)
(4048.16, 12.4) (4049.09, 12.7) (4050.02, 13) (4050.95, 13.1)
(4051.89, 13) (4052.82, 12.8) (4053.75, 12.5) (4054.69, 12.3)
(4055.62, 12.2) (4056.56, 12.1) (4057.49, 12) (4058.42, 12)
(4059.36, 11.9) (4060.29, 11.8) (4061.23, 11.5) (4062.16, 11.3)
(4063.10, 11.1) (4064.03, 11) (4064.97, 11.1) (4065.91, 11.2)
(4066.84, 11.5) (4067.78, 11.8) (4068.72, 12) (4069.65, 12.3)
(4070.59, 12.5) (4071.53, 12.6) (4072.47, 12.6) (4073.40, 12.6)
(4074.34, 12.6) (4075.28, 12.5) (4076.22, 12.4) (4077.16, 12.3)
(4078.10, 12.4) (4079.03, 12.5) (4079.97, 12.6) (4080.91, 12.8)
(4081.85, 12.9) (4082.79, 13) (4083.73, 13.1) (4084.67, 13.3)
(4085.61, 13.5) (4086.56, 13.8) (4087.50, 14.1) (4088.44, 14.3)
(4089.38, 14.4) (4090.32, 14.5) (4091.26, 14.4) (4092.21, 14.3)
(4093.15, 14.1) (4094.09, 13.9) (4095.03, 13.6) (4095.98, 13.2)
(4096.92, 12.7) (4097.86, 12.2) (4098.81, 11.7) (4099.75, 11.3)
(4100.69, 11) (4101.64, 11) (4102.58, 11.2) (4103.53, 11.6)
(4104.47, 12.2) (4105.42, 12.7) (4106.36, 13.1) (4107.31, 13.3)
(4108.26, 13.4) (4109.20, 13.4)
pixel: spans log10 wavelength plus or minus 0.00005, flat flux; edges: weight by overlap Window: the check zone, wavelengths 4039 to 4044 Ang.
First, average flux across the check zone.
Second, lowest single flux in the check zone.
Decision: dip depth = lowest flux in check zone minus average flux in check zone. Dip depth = -0.8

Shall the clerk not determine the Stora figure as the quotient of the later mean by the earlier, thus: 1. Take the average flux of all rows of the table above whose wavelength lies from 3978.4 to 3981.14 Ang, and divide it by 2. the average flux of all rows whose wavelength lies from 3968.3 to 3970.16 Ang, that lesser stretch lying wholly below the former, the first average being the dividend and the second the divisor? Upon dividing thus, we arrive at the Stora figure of 3.1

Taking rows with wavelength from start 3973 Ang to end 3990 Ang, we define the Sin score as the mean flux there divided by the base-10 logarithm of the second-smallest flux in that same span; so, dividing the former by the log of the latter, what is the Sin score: 12.2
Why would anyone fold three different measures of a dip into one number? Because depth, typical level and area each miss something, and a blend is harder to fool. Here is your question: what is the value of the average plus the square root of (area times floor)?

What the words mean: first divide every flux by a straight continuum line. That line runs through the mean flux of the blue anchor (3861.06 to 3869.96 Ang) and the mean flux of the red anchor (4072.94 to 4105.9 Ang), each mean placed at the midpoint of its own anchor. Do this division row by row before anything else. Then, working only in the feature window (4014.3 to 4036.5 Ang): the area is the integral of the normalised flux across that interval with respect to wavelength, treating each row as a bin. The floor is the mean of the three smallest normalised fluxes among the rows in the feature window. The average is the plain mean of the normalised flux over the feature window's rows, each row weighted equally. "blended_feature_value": 6.1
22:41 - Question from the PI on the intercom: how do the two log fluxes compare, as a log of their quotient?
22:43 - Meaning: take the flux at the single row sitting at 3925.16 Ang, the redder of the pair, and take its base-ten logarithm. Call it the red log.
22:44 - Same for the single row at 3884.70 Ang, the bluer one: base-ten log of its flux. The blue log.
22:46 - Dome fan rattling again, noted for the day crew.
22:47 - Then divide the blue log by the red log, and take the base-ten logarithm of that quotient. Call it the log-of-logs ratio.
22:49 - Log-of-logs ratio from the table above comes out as 0.034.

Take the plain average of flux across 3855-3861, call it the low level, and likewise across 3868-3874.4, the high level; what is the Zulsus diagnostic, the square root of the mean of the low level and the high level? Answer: 2.8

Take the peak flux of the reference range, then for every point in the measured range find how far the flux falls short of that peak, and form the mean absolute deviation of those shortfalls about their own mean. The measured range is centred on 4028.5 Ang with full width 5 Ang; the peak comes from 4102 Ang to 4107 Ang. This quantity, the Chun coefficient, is 0.23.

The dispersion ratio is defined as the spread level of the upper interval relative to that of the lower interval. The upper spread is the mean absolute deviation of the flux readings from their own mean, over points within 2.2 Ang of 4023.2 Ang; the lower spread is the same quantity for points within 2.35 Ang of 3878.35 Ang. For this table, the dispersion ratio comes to 2.2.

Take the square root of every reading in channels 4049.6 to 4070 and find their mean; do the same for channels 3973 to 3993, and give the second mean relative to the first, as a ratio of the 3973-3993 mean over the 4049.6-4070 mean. 0.95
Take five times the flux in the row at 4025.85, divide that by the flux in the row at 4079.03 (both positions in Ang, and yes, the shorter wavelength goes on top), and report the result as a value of 5.1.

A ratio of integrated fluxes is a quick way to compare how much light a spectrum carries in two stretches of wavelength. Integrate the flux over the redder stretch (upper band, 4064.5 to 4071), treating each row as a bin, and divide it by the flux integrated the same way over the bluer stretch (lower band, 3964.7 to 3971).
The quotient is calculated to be 3.1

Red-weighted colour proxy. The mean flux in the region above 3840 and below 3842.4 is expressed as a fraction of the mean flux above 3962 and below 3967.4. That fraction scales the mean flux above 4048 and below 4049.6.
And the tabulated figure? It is 18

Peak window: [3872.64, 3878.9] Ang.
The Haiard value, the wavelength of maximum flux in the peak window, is 3874.87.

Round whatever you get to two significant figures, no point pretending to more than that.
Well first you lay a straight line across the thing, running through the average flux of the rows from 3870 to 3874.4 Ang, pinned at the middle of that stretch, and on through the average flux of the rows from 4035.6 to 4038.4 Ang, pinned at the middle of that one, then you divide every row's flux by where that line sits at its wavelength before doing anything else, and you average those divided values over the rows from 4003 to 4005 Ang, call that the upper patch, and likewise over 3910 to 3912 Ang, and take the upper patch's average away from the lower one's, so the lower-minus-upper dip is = 0.11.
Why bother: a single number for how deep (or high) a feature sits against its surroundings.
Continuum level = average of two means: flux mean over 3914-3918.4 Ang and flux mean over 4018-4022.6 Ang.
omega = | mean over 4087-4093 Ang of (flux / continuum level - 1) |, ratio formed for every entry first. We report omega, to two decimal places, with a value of 0.23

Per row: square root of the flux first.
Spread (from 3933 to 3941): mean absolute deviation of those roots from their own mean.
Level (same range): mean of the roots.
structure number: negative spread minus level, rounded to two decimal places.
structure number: -2.33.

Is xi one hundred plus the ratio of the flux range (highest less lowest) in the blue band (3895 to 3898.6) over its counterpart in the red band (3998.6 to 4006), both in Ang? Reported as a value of 103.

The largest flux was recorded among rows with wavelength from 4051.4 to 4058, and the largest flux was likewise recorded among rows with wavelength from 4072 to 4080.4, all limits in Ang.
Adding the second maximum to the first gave 25.6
